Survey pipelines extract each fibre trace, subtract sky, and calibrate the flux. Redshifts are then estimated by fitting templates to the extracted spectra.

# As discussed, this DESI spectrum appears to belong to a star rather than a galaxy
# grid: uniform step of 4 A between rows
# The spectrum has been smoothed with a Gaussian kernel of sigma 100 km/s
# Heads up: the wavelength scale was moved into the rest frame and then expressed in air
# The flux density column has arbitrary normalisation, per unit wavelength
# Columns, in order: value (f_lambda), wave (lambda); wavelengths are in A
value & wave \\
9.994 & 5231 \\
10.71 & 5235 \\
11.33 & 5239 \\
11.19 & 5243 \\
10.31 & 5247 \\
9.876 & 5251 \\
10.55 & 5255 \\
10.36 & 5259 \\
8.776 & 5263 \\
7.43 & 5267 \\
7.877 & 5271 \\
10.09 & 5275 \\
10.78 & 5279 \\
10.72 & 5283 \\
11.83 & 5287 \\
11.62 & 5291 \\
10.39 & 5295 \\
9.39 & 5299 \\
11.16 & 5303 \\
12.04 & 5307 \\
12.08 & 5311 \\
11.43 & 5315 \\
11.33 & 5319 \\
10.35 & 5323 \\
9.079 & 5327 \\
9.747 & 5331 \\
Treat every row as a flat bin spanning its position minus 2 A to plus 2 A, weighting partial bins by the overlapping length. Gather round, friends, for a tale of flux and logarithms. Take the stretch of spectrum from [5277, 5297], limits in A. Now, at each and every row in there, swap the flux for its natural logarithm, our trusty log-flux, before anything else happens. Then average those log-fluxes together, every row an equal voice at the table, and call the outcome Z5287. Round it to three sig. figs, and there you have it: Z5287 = 2.40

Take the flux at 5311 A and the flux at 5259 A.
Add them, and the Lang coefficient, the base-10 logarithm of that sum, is 1.35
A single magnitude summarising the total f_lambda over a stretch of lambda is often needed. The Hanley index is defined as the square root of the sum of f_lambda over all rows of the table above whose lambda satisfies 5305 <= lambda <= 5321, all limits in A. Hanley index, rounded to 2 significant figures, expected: 6.8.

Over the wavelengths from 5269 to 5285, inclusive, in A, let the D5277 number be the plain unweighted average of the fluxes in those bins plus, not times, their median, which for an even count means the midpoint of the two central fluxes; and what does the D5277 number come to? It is 20.3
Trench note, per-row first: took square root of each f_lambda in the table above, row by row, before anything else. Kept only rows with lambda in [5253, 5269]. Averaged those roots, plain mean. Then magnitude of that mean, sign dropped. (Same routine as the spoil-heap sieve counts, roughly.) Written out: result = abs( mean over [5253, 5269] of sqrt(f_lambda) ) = 3.0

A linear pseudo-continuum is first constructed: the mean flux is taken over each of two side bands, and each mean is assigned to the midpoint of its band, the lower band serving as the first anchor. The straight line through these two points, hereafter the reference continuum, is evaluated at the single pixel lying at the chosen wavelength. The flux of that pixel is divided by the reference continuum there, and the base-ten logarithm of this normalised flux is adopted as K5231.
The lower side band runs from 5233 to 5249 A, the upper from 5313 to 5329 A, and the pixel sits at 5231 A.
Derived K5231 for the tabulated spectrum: -0.04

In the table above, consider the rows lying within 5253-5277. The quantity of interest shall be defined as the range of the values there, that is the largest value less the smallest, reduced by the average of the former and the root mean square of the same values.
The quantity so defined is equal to -3.1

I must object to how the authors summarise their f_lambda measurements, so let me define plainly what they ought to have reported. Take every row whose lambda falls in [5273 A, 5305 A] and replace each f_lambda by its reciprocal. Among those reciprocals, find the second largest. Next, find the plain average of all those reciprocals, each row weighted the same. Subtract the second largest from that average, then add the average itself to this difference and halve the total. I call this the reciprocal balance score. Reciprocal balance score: 0.044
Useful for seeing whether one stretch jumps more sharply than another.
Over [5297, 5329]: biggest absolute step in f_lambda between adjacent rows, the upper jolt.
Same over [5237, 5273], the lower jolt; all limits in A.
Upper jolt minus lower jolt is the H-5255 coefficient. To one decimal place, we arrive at 0.2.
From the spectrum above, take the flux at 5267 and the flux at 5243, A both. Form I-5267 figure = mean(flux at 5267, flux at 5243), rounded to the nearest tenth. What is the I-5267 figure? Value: 9.3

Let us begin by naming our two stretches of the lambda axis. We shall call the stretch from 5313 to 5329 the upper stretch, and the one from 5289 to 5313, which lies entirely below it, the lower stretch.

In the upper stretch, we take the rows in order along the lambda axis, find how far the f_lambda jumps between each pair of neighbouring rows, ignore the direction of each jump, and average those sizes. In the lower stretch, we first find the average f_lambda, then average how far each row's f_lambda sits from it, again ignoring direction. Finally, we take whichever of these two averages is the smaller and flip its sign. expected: -0.78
